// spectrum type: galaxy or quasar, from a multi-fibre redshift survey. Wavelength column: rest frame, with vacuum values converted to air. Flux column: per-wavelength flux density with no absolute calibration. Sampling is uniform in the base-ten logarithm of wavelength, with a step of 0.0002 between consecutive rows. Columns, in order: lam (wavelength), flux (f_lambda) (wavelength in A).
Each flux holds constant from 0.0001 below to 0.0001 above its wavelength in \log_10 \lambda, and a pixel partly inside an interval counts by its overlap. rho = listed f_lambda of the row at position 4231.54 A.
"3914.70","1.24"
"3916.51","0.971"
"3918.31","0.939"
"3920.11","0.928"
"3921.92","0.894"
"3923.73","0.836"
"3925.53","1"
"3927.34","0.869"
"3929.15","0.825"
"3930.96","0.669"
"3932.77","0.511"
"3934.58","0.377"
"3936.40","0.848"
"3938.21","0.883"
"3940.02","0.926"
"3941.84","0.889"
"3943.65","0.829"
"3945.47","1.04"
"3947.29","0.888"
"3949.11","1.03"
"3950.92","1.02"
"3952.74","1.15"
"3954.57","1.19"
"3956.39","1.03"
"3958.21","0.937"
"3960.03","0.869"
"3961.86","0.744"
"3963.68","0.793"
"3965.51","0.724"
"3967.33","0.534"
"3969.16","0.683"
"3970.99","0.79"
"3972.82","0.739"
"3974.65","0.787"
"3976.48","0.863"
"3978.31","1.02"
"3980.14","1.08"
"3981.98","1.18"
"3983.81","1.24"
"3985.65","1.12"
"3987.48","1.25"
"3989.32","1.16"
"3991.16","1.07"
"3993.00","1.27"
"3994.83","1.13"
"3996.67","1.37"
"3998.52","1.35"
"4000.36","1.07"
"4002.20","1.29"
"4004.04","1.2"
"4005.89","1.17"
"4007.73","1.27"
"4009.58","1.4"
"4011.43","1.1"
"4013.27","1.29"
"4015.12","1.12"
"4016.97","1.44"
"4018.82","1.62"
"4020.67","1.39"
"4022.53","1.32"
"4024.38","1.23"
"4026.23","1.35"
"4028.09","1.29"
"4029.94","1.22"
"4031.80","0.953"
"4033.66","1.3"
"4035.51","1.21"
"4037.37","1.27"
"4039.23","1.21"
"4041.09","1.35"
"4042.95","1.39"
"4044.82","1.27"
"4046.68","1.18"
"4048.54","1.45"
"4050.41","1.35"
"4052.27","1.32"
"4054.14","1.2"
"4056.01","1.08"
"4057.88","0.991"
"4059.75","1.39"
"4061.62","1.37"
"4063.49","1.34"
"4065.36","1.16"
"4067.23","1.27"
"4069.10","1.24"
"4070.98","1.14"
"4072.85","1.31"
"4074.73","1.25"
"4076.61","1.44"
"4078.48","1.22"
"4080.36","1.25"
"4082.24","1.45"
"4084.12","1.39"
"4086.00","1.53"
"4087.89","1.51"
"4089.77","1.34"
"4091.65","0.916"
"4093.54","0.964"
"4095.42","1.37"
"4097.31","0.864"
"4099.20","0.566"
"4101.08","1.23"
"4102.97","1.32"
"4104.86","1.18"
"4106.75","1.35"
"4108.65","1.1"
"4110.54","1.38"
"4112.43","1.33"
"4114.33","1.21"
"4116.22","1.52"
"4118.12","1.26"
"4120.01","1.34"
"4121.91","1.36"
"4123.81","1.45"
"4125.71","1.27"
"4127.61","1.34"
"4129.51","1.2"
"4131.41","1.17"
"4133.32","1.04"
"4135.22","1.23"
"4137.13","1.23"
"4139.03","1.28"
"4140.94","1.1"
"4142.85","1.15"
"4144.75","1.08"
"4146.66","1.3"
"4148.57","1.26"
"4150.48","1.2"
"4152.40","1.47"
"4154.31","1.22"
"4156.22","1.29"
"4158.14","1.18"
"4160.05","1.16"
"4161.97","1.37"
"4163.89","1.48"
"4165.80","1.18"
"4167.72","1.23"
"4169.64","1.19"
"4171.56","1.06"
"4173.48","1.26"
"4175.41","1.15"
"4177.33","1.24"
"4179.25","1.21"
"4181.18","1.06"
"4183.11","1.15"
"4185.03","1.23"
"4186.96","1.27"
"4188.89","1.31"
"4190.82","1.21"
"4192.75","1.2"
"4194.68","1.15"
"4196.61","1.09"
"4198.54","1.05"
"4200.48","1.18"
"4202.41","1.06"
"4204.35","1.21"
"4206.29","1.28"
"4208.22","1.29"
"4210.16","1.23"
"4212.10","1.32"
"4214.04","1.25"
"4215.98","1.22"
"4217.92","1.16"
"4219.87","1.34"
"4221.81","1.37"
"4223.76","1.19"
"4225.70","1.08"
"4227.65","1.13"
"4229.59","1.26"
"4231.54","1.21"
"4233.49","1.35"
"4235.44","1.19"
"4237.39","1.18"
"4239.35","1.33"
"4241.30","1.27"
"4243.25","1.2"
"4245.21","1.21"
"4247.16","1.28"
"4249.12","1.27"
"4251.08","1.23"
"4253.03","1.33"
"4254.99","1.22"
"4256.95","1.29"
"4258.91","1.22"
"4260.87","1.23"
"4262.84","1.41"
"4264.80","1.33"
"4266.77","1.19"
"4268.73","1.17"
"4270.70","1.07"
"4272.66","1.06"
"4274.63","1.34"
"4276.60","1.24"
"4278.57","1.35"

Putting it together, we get 1.21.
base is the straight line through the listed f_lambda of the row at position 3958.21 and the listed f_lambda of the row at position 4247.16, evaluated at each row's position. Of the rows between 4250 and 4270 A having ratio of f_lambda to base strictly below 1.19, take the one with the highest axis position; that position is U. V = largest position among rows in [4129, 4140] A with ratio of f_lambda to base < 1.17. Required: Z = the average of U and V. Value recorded 4203.9 A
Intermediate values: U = 4268.73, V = 4139.03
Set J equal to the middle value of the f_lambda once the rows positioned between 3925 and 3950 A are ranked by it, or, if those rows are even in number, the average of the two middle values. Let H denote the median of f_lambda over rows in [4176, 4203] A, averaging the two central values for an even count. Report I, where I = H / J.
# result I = 1.36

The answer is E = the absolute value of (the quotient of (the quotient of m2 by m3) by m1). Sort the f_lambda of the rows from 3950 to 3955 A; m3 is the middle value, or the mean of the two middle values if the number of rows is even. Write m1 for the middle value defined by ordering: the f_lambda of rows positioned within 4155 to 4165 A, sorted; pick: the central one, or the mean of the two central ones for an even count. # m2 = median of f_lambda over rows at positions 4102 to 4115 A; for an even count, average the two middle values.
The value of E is 0.89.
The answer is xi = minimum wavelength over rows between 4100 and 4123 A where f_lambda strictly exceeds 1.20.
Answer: 4101.08 A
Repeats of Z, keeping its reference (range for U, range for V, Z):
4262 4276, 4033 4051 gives 4160.7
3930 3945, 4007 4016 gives 3979.4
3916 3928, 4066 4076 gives 4001.0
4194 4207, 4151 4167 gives 4186.0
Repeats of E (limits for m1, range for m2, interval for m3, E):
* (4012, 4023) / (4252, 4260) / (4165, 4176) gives 0.78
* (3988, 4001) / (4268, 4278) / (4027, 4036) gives 0.83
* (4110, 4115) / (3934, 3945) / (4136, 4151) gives 0.54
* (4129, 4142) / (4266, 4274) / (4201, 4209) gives 0.75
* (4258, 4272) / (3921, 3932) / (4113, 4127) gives 0.52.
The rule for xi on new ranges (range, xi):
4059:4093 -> 4059.75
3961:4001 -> 3983.81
